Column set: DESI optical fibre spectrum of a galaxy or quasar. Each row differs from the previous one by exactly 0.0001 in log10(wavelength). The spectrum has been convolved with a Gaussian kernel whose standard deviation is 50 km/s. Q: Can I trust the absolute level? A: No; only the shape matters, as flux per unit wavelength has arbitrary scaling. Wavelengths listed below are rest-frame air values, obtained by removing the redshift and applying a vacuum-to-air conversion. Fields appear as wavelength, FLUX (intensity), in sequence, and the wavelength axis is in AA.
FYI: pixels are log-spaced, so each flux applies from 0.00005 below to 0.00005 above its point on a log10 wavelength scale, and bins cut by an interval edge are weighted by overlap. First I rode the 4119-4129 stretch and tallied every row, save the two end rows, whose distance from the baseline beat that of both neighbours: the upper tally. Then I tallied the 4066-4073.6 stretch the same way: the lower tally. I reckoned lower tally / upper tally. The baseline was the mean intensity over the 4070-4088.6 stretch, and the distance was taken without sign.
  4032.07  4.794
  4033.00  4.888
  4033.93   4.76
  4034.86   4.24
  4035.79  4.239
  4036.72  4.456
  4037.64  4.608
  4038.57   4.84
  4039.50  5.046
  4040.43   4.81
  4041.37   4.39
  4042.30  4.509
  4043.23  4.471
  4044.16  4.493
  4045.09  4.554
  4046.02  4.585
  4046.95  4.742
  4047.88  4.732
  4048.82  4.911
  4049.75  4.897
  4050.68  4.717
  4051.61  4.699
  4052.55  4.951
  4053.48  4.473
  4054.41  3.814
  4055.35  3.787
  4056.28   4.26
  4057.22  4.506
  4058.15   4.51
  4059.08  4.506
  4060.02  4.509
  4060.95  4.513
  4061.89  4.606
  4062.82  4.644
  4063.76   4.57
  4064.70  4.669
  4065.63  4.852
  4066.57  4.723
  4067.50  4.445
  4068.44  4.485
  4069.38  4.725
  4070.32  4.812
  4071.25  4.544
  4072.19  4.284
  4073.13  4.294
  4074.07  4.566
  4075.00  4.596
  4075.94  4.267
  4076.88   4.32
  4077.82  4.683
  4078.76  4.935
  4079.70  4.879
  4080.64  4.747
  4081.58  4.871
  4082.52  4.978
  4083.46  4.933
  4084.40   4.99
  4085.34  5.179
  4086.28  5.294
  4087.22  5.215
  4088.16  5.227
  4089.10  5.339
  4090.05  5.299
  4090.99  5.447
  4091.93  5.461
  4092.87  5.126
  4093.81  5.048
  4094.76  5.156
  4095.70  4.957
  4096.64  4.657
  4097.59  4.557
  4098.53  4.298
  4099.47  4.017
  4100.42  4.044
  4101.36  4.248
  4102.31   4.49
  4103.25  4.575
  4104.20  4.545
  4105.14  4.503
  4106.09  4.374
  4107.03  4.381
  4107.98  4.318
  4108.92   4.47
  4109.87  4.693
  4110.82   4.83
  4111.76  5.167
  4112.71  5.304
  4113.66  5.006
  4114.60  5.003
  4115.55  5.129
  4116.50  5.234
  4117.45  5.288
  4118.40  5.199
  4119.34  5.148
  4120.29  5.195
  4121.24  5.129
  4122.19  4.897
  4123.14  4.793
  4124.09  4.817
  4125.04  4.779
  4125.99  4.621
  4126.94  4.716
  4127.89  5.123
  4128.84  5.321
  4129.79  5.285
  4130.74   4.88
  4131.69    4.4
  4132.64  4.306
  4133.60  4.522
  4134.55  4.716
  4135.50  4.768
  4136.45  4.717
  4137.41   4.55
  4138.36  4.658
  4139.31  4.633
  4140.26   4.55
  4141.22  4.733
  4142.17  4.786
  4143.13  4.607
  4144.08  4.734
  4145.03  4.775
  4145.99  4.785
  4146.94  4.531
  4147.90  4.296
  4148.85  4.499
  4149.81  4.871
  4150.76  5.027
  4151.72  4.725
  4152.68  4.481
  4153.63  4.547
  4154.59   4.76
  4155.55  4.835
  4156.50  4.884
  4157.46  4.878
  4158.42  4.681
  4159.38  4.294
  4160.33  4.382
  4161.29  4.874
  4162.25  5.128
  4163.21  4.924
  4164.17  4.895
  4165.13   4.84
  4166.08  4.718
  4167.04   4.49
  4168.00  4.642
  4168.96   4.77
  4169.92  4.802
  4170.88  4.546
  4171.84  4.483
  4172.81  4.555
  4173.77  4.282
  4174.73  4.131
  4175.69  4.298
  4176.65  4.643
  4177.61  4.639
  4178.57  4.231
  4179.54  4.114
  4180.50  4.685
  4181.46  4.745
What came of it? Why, 0.67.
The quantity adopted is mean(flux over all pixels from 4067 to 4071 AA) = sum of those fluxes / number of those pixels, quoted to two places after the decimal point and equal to 4.62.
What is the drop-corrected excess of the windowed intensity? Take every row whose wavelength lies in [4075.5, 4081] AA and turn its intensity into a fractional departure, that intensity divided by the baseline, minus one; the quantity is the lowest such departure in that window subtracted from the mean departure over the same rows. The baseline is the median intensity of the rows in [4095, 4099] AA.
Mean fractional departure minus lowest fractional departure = 0.08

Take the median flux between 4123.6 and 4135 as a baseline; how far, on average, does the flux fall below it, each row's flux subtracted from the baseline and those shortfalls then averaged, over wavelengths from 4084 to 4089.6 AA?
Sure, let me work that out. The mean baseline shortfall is -0.46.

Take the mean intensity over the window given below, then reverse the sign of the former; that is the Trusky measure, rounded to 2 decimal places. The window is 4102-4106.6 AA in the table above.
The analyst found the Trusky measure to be -4.50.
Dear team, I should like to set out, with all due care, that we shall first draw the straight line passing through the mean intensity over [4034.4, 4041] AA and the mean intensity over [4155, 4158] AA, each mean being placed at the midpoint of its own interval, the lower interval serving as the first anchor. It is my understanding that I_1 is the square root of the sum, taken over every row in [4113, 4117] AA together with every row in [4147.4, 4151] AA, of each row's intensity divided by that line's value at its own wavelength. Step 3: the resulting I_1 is 2.85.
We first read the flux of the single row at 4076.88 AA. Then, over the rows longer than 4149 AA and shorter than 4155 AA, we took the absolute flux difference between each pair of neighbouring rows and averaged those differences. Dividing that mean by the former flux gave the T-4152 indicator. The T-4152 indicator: 0.045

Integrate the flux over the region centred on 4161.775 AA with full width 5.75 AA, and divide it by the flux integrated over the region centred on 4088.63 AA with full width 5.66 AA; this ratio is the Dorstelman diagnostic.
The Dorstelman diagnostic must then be 0.91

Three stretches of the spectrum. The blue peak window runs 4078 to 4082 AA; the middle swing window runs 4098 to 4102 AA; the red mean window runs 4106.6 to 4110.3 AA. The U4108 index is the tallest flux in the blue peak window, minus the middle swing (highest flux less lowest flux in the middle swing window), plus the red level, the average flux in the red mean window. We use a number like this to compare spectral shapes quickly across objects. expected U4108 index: 9.12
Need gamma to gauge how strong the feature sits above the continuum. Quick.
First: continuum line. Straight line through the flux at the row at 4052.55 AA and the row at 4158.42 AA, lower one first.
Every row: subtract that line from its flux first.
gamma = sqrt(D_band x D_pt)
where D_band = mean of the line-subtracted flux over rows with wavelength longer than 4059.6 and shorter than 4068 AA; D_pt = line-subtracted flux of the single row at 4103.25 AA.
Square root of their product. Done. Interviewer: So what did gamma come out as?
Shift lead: 0.28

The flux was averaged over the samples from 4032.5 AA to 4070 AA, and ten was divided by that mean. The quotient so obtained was 2.18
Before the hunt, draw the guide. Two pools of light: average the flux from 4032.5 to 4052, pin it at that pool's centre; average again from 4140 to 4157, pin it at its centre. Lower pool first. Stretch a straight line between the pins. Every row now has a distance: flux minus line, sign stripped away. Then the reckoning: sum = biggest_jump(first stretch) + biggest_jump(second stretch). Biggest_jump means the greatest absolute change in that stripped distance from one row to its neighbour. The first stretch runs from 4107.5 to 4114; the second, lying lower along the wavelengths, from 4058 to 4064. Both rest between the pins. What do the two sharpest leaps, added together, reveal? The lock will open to 0.43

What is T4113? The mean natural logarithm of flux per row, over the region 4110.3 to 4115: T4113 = 1.62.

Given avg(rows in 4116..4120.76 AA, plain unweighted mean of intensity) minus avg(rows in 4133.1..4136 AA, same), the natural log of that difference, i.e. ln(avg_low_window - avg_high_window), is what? -0.6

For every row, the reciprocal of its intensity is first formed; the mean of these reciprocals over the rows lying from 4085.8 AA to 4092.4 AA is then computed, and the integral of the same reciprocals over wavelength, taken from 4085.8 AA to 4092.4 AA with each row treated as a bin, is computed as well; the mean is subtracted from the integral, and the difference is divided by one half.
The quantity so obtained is 2.10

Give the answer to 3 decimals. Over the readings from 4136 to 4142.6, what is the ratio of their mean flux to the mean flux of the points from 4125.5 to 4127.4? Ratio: 0.998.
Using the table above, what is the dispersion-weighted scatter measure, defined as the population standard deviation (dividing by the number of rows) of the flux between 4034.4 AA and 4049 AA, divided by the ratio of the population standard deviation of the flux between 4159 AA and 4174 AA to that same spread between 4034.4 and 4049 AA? 0.21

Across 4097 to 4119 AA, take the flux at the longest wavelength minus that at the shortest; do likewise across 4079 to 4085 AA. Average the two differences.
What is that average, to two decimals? 0.38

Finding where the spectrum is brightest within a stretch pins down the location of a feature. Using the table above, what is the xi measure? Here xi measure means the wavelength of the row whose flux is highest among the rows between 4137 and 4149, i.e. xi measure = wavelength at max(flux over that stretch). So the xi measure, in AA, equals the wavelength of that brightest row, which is 4142.17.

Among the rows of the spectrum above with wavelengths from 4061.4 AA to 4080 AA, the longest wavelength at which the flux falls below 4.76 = 4077.82 AA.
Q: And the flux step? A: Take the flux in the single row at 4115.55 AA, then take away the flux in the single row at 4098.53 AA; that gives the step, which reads 0.83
